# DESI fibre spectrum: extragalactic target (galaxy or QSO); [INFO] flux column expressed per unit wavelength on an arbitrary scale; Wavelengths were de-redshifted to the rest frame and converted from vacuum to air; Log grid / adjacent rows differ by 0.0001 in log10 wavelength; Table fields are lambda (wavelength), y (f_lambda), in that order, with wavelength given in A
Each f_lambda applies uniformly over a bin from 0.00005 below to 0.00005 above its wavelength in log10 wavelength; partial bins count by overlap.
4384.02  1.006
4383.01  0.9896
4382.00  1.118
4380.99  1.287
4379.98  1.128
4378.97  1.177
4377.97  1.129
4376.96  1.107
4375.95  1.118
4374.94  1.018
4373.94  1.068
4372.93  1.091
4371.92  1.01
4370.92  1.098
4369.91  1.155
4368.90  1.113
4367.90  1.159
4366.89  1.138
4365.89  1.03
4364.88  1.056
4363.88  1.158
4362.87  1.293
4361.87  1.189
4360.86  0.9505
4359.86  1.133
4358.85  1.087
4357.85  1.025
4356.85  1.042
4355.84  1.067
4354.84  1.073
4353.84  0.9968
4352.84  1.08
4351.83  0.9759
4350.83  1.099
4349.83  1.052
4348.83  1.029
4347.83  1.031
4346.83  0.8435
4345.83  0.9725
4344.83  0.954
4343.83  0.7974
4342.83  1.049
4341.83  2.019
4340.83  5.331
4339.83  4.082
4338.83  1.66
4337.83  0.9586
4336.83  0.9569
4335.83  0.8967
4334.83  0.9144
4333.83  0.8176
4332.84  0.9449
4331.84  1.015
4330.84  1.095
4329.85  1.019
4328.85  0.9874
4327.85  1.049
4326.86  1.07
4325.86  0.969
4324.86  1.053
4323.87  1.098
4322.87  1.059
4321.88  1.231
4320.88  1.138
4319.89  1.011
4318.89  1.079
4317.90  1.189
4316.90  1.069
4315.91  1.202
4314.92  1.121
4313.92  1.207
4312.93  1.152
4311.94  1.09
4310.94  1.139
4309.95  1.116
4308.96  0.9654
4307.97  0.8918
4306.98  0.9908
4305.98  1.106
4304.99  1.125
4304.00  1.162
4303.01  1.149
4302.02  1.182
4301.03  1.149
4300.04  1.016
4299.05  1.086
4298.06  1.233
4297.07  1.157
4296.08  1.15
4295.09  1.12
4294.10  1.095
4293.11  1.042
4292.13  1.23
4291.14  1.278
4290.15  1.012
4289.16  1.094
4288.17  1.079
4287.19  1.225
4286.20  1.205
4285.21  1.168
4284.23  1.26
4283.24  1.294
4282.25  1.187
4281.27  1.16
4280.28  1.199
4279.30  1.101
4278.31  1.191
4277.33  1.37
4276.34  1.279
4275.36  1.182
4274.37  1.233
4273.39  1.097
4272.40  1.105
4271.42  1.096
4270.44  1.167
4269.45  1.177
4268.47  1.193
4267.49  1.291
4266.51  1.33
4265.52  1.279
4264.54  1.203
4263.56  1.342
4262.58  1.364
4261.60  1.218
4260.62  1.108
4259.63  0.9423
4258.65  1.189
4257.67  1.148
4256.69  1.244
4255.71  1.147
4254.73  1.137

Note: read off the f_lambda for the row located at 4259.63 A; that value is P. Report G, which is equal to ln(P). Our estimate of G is -0.06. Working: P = 0.9423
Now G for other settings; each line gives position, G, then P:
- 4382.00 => 0.11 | 1.118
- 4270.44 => 0.15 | 1.167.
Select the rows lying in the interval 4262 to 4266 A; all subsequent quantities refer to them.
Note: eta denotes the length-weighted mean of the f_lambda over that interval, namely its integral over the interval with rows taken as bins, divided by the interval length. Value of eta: 1.30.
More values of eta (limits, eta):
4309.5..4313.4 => 1.12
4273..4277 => 1.21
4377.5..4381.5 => 1.18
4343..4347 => 0.91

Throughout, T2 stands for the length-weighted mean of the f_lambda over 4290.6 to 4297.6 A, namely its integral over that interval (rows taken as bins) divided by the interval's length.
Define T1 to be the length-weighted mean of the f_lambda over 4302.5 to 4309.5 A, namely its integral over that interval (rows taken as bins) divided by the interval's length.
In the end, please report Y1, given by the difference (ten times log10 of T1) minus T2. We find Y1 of -0.91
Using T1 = 1.06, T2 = 1.15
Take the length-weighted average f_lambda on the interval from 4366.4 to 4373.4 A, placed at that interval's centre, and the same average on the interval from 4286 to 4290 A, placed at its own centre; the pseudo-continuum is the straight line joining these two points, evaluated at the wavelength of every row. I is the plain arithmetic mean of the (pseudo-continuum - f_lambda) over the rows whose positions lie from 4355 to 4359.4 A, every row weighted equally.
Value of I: 0.057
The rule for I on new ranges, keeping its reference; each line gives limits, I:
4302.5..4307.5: 0.023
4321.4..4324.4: -0.006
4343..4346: 0.209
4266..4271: -0.091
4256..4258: -0.052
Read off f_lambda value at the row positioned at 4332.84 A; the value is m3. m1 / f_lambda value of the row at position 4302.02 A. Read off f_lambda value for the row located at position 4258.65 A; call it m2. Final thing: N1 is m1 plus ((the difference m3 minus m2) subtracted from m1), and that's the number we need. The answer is 2.6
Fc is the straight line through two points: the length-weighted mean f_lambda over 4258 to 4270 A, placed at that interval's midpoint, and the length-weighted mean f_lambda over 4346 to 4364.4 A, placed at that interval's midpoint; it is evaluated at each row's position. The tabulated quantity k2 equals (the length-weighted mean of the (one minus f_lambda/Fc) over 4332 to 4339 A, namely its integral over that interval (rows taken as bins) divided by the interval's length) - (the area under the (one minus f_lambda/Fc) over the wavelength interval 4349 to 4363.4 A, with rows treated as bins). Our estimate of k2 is 0.3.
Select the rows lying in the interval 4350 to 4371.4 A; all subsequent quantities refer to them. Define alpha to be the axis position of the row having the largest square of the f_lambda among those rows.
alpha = 4362.87 A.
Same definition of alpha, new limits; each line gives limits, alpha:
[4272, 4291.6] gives 4277.33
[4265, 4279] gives 4277.33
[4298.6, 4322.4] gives 4321.88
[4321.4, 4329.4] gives 4321.88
